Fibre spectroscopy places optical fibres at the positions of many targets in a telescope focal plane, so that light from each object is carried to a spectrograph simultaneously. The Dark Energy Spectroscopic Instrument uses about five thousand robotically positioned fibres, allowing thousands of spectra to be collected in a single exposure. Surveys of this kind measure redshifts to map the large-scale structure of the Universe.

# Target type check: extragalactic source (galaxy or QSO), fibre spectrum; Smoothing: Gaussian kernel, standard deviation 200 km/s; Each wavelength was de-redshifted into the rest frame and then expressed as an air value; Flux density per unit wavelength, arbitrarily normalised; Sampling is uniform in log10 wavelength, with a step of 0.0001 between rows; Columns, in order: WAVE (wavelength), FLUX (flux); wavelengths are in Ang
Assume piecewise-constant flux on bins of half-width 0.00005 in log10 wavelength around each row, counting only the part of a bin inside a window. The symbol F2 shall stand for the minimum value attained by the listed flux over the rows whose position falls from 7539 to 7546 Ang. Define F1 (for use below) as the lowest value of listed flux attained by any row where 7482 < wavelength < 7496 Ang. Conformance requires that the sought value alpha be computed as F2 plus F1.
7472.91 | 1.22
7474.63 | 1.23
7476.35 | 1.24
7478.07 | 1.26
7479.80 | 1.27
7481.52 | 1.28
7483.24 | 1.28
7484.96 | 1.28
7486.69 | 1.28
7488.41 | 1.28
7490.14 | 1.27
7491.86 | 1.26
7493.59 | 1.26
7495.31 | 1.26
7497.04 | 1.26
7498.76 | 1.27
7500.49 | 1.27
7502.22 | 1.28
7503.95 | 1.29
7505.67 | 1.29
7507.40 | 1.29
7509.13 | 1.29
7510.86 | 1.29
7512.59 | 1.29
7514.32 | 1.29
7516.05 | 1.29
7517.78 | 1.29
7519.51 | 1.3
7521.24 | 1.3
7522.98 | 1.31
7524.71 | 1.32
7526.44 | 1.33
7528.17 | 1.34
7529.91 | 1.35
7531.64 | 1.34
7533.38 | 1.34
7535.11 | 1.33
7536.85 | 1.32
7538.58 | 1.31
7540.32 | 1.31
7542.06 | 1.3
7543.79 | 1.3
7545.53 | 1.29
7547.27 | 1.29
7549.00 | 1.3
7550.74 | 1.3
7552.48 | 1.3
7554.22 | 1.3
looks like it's 2.55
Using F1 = 1.26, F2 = 1.29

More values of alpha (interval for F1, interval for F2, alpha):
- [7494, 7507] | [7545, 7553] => 2.55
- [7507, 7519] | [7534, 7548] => 2.58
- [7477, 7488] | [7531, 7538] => 2.58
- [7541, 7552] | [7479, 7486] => 2.56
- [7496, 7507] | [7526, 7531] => 2.59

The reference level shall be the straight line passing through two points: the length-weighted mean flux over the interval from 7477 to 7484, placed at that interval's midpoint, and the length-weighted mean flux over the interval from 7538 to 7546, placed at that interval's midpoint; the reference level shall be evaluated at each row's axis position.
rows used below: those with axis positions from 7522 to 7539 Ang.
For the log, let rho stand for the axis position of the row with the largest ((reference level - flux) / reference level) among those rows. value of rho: 7538.58 Ang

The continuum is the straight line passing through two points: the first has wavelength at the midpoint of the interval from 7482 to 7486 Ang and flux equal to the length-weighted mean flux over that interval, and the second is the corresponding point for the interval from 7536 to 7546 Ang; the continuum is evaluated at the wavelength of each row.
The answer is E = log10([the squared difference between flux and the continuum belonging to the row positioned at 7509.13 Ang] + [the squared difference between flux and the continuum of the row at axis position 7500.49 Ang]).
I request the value -3.5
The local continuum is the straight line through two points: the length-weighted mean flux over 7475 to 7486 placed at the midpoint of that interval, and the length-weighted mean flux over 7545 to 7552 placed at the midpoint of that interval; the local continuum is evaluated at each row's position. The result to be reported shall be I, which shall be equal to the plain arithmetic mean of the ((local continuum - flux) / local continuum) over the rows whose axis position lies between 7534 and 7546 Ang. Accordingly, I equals -0.012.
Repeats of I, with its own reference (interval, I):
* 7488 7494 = 0.003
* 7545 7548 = 0.004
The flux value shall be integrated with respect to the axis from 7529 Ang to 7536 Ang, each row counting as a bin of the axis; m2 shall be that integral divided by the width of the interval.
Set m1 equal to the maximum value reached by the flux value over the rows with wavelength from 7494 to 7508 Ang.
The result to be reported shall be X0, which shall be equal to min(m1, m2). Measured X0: 1.29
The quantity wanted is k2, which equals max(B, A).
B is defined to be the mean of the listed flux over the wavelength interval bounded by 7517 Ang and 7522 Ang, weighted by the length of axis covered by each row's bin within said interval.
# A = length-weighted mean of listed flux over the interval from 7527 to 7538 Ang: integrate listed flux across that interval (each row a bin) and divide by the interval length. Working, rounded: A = 1.336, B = 1.30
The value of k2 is 1.34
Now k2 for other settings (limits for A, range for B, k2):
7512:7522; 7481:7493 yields 1.29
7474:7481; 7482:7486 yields 1.28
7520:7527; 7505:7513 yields 1.31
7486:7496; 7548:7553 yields 1.30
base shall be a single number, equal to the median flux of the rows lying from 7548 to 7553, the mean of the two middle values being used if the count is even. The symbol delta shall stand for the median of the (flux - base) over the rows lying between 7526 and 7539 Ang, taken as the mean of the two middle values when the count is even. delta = 0.035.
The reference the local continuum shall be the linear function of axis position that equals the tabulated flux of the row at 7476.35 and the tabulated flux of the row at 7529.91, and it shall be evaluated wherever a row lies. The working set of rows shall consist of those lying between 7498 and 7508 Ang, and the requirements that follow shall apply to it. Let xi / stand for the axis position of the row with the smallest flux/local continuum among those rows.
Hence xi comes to 7500.49 Ang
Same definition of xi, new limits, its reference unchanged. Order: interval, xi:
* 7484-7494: 7493.59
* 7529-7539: 7538.58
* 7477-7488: 7478.07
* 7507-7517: 7516.05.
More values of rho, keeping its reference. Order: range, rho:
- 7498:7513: 7500.49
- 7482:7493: 7491.86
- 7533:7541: 7540.32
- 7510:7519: 7517.78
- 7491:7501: 7497.04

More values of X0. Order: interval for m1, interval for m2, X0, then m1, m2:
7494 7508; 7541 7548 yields 1.29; 1.29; 1.30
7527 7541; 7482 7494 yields 1.27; 1.35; 1.27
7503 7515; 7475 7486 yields 1.27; 1.29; 1.27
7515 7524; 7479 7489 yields 1.28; 1.31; 1.28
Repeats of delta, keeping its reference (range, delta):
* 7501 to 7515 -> -0.010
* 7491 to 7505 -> -0.035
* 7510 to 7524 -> -0.010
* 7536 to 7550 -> 0.000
